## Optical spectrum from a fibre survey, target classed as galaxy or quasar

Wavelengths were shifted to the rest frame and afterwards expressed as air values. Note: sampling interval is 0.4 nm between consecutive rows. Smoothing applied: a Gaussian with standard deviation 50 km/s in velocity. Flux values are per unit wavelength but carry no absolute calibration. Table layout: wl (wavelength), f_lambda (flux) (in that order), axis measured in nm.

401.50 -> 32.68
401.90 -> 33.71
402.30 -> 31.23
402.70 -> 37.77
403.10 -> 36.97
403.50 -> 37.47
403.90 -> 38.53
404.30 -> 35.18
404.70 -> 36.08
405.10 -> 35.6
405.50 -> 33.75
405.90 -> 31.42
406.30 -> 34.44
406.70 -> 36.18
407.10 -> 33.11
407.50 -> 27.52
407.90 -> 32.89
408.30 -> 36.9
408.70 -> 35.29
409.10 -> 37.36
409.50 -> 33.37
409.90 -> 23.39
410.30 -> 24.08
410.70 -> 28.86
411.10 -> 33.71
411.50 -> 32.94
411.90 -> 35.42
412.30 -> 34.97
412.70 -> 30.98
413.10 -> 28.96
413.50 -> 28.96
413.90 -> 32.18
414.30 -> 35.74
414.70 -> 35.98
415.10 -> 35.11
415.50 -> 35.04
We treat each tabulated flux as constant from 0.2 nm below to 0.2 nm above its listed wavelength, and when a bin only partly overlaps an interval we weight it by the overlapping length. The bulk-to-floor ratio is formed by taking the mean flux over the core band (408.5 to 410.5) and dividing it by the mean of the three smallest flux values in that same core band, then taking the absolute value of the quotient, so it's 1.14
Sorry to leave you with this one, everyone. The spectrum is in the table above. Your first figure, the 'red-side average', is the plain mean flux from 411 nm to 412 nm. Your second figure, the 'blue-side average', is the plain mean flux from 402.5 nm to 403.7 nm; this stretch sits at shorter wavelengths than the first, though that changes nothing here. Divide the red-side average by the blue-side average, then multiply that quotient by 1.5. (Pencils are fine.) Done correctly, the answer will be 1.36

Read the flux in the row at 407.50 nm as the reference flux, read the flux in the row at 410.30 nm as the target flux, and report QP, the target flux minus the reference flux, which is -3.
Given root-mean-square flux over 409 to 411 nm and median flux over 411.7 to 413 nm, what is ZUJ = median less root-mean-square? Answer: 5.1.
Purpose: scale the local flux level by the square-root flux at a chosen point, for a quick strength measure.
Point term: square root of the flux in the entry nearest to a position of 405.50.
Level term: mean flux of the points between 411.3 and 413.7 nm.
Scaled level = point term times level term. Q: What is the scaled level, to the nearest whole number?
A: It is 186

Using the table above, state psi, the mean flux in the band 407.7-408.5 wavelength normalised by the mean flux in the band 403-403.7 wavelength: 0.94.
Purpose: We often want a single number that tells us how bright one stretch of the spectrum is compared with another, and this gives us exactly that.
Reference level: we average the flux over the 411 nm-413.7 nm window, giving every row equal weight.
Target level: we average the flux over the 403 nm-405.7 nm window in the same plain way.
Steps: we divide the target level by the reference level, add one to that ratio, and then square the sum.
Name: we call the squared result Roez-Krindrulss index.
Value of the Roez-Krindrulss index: 4.5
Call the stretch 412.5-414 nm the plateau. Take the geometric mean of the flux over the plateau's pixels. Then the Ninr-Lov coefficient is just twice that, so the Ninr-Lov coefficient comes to 60.5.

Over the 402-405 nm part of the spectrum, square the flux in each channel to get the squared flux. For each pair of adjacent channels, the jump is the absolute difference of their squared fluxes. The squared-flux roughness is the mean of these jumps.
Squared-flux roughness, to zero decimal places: 157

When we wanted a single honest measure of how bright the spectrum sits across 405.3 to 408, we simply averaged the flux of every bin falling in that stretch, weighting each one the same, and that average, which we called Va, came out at 32.8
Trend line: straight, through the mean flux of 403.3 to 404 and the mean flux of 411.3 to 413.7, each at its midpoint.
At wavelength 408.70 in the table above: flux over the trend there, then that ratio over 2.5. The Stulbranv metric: 0.408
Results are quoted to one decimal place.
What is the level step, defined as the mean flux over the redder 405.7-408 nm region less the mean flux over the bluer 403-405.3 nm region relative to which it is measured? -4.0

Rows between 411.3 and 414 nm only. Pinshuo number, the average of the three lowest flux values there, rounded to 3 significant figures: 29.6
